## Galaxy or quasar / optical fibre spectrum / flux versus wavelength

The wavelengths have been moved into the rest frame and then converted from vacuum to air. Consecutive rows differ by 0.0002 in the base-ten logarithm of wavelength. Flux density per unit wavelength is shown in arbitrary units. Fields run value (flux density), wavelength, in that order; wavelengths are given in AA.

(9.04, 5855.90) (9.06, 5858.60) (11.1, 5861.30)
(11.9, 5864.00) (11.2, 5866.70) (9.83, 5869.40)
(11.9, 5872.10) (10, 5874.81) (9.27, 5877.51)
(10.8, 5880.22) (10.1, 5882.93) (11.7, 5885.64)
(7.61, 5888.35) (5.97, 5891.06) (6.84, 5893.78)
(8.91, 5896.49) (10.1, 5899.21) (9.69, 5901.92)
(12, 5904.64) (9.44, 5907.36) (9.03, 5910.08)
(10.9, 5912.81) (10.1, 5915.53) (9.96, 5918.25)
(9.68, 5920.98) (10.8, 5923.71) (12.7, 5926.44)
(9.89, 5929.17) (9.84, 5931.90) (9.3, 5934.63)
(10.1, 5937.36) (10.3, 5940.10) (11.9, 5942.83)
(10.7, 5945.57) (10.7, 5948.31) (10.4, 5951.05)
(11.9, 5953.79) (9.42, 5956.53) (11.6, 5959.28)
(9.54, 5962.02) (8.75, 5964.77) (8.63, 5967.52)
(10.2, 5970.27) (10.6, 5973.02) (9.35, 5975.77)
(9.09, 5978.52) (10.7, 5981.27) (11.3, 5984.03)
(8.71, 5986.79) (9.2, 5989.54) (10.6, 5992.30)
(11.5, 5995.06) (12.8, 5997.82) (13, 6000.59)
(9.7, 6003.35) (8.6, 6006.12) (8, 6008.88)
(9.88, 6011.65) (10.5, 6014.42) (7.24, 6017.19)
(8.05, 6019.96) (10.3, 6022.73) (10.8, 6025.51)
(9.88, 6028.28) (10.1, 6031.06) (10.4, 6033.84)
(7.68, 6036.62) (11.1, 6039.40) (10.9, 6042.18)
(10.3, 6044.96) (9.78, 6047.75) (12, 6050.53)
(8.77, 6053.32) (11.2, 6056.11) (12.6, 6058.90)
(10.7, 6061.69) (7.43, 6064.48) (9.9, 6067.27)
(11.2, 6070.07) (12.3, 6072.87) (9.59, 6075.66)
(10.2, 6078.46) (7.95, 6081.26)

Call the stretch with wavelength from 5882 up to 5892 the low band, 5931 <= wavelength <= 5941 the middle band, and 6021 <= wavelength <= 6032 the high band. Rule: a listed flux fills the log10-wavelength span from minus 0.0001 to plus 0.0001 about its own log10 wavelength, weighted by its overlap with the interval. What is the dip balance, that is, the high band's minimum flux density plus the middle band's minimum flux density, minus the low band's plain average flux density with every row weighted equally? 10.3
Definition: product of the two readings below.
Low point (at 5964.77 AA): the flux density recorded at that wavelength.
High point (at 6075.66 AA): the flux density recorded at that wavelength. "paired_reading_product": 84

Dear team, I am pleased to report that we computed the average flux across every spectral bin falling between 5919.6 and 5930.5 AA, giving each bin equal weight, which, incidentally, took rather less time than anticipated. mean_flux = 10.8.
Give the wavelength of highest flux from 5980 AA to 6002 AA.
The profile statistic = 6000.59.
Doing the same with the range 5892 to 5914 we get 5904.64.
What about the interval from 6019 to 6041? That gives 6039.40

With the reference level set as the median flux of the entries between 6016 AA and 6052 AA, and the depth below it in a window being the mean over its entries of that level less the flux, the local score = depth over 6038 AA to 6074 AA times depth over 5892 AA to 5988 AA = -0.07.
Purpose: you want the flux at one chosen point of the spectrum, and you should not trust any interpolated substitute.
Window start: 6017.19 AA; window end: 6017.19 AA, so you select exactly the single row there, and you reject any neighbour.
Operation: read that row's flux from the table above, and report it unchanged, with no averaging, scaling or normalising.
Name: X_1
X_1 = 7.24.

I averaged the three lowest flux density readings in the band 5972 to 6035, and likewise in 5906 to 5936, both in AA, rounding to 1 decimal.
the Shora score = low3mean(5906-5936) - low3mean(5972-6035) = 1.5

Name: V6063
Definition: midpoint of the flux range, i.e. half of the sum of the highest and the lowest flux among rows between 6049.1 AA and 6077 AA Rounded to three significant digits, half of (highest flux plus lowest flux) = 10.0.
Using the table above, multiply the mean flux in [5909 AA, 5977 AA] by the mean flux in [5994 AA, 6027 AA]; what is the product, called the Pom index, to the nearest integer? 103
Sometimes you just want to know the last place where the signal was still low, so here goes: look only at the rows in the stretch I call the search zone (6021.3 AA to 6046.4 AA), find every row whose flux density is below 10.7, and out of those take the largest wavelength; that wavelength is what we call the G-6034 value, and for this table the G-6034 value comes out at 6044.96 AA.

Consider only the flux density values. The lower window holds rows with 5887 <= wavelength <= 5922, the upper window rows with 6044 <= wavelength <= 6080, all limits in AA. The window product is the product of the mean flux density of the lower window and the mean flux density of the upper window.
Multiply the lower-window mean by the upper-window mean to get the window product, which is 97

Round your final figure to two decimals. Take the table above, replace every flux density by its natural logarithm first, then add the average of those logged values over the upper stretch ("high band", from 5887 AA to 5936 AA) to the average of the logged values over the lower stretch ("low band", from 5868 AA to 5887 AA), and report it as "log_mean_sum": 4.60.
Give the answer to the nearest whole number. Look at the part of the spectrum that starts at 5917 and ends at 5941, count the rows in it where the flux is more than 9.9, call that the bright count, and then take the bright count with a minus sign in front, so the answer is -5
